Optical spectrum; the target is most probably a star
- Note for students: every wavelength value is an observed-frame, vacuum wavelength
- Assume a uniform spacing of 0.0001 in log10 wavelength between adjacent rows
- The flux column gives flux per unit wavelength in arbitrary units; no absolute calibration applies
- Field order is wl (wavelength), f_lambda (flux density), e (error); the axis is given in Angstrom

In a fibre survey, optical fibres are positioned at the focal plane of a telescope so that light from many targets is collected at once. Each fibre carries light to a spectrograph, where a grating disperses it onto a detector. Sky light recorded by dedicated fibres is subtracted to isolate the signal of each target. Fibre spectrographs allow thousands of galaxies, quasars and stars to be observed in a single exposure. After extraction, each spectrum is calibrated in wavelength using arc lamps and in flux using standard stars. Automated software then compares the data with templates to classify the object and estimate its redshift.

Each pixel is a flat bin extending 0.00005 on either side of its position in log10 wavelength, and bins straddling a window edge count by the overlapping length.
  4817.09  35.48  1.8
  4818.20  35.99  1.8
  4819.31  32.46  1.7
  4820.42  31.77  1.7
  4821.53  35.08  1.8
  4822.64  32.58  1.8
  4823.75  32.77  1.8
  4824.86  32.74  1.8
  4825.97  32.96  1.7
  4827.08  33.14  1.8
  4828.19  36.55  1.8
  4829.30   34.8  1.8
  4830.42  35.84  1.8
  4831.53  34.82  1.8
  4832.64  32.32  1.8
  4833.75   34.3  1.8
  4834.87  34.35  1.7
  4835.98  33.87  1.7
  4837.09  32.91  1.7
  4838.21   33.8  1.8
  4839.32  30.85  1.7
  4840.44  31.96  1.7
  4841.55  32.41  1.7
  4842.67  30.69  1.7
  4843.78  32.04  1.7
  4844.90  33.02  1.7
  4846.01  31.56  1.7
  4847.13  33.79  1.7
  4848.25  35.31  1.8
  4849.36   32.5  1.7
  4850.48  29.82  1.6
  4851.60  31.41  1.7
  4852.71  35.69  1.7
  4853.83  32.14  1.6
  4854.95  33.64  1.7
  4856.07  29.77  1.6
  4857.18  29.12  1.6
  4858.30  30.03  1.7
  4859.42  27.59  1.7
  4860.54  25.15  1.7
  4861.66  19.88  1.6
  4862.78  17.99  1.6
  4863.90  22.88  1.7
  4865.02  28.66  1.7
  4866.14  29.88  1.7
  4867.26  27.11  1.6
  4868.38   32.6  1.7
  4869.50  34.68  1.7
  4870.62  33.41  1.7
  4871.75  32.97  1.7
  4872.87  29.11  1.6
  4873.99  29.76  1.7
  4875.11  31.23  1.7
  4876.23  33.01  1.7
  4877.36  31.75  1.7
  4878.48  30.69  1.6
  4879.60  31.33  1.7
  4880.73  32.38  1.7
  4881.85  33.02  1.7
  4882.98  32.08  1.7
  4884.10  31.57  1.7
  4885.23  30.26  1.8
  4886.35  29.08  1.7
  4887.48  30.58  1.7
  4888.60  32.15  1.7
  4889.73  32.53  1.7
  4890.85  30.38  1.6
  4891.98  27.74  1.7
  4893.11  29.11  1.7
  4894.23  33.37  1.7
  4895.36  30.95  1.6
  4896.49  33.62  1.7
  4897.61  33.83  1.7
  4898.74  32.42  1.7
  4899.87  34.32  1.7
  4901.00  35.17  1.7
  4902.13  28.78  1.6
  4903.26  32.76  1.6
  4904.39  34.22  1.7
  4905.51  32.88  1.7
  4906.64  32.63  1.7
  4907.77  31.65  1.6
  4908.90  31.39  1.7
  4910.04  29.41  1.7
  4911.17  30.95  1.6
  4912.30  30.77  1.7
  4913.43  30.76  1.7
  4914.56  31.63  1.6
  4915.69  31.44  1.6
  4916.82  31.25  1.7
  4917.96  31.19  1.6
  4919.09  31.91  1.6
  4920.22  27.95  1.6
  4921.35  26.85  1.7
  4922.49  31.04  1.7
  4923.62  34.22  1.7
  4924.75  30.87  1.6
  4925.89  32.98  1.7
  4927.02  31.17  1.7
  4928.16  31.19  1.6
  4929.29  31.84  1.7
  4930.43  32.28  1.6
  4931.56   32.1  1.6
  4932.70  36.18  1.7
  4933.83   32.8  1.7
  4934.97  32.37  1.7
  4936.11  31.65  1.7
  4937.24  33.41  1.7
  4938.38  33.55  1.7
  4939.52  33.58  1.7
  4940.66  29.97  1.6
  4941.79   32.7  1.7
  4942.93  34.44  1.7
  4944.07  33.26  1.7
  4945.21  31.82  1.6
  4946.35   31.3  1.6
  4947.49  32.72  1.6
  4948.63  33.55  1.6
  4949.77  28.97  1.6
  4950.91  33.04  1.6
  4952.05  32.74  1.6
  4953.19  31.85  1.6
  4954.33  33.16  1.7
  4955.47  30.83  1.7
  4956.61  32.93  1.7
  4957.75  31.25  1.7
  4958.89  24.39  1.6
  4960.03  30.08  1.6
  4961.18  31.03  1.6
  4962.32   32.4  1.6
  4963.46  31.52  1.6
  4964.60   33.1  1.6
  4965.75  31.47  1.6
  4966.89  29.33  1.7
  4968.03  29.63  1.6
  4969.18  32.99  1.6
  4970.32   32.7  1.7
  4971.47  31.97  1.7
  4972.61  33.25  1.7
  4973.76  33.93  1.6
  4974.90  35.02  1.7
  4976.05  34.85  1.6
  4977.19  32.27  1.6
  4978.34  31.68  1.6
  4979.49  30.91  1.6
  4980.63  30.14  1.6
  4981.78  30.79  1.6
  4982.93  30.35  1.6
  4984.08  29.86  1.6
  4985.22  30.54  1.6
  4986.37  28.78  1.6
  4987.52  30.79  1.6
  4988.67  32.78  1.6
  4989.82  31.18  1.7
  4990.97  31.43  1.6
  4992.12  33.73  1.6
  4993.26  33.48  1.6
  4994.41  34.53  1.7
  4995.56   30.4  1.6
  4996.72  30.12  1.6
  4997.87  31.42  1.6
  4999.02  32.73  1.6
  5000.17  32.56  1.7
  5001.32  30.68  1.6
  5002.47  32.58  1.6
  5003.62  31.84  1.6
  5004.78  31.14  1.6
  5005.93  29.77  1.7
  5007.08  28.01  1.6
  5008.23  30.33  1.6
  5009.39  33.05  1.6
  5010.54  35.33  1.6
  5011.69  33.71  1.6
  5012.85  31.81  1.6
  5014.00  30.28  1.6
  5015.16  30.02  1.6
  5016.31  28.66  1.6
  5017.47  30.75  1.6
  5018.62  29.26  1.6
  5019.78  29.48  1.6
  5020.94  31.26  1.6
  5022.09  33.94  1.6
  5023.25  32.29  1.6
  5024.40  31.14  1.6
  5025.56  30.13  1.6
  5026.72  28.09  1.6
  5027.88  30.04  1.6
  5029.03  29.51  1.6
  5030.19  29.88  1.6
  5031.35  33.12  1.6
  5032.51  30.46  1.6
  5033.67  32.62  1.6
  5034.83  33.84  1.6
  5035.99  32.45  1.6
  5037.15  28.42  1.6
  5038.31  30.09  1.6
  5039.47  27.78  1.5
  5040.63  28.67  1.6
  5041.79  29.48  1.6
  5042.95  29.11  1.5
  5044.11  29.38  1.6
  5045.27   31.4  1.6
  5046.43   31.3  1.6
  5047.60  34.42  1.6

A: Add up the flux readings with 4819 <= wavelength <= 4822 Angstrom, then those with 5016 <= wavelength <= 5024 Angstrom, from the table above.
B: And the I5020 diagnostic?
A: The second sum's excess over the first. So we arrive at 116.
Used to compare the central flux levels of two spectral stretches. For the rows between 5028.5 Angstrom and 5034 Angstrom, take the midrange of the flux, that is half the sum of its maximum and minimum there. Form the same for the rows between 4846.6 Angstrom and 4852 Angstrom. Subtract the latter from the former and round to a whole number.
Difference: -1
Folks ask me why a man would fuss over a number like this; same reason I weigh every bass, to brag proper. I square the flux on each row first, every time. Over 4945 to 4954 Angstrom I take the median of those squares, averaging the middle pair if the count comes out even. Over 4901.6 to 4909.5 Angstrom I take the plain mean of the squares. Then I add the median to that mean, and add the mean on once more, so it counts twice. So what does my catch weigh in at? 3101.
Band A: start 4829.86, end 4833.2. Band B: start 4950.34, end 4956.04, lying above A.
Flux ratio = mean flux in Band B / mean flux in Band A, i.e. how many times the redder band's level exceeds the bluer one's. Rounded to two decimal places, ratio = 0.94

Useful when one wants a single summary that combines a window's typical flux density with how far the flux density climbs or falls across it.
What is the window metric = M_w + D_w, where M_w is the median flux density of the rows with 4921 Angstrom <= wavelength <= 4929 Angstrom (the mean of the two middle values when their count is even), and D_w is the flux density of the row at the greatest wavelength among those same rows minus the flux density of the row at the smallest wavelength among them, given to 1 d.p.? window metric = 35.5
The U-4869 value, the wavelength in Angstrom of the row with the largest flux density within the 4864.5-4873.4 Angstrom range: 4869.50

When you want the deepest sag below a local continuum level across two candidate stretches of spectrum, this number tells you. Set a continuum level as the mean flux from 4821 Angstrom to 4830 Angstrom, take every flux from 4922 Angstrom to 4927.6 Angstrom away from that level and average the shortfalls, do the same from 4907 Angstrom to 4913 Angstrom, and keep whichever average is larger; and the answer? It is 3.0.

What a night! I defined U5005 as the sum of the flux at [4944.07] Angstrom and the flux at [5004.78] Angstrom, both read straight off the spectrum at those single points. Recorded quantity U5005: 64.4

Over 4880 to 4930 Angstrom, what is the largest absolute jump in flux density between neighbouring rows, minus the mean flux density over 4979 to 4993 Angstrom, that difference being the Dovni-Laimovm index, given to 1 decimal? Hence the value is -24.6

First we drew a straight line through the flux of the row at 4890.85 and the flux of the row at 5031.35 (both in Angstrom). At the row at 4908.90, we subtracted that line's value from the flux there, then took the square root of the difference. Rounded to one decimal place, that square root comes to 0.8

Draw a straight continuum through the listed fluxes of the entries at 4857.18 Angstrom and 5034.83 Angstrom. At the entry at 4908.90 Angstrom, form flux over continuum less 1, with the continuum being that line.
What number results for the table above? 0.029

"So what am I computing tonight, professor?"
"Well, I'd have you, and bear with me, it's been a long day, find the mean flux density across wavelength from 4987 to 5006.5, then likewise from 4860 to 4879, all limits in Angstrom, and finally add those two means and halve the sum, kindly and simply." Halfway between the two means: 30.4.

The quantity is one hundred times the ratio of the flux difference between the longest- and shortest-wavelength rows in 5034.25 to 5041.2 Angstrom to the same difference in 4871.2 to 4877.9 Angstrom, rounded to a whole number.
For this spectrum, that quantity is 424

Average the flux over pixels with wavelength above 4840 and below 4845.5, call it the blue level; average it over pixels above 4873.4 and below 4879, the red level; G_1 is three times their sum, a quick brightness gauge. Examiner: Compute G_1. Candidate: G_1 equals 190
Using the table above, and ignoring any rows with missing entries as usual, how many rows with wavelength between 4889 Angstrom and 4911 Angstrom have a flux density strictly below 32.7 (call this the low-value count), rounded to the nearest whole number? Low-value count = 11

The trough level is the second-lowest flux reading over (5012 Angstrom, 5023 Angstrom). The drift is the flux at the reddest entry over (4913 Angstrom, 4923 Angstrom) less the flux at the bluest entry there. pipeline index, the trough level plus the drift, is 29.5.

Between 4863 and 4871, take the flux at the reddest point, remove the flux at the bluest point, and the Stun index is 11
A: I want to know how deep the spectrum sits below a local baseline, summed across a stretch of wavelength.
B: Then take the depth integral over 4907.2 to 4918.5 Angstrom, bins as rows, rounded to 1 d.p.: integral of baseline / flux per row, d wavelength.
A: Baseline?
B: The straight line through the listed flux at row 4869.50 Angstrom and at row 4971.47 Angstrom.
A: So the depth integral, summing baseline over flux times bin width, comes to 12.2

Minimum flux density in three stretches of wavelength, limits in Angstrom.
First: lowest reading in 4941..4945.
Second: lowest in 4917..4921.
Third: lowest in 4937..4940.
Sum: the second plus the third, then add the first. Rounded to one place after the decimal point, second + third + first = 94.1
